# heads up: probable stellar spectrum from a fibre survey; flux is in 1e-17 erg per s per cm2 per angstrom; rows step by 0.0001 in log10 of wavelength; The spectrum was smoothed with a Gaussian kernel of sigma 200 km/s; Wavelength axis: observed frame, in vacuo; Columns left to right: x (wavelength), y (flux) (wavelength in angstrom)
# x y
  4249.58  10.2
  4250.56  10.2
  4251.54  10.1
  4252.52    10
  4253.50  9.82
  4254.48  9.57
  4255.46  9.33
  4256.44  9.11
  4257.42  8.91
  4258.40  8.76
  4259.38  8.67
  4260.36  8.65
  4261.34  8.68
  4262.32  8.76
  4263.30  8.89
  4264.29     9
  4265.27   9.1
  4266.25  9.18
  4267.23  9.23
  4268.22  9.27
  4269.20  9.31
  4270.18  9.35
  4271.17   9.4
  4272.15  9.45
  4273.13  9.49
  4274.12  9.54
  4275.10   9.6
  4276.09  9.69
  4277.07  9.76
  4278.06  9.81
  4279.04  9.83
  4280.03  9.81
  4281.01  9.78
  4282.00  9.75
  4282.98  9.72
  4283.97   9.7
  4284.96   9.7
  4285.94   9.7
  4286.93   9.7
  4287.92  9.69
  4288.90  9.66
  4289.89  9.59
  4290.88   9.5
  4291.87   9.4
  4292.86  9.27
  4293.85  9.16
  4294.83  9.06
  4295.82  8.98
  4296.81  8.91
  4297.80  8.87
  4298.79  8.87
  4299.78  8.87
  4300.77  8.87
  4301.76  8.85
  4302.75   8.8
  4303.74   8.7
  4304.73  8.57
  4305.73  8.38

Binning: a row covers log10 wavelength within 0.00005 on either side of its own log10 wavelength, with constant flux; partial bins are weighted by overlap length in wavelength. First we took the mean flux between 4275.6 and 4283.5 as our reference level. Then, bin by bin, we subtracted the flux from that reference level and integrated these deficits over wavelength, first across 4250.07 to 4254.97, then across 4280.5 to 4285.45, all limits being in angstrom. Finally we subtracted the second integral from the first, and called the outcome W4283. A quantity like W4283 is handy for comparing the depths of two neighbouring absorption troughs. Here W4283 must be -1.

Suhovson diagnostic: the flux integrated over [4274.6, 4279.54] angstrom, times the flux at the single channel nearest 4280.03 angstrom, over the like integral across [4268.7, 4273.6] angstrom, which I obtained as 10.2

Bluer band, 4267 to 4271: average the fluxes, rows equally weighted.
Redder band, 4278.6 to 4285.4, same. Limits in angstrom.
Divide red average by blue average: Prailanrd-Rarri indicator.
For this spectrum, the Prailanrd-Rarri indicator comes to 1.05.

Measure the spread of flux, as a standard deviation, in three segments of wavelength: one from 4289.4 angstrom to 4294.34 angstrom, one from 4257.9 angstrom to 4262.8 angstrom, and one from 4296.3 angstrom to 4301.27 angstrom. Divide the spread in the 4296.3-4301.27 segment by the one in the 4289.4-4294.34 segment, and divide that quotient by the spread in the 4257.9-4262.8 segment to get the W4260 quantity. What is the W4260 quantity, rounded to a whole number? 2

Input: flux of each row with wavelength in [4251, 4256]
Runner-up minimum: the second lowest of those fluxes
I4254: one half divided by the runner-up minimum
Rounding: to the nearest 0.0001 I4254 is 0.0522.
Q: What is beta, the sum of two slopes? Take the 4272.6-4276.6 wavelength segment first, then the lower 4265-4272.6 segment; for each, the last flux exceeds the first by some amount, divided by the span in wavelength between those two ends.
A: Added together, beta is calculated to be 0.12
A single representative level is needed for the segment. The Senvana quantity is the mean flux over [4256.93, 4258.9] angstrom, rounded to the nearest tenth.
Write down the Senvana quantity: 8.8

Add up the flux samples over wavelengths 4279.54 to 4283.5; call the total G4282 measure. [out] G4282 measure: 39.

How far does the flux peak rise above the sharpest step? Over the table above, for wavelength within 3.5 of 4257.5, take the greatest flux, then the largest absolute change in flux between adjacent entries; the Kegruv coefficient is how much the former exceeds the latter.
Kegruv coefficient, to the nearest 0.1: 9.3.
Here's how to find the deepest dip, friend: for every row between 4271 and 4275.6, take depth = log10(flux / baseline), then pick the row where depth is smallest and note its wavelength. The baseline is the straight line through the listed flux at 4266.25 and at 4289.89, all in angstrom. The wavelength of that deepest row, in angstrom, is 4271.17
